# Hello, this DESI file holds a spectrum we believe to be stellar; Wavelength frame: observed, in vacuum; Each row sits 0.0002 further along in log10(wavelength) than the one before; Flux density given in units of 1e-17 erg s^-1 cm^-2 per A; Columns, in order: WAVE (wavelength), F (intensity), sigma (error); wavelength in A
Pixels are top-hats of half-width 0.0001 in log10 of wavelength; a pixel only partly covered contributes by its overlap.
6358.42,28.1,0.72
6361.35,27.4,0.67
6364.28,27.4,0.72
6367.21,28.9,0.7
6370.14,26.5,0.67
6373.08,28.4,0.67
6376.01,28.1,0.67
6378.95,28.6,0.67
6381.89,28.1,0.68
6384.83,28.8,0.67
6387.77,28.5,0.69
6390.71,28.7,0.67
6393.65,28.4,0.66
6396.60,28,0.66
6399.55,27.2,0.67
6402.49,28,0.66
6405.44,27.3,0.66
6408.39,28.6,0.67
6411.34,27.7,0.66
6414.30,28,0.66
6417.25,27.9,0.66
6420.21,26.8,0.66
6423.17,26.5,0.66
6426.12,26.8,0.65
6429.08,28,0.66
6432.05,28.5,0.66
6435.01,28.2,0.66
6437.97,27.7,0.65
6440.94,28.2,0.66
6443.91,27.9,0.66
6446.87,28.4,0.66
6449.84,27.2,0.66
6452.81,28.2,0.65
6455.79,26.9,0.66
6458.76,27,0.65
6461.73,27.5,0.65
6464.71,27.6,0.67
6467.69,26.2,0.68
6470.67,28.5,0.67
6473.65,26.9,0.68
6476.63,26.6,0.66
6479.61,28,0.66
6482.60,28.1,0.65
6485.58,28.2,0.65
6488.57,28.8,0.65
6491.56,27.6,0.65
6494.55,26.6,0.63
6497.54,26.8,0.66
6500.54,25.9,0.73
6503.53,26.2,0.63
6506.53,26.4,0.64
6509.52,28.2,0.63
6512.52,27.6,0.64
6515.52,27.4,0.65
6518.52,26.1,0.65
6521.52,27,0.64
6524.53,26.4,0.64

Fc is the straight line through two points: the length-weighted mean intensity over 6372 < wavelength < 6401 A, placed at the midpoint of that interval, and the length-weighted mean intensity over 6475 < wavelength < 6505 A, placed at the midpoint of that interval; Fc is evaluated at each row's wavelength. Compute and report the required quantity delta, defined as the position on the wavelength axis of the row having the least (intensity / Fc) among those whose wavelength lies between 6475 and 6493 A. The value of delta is 6476.63 A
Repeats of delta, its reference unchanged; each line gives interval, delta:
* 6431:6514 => 6467.69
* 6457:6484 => 6467.69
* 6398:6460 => 6423.17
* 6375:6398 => 6376.01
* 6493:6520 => 6500.54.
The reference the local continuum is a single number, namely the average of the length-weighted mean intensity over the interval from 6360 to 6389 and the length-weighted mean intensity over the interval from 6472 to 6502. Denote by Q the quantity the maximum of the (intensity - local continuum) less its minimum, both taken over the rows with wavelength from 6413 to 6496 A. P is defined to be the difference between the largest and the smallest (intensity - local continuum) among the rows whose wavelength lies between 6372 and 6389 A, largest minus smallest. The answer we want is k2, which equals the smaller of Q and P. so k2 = 0.70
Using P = 0.70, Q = 2.60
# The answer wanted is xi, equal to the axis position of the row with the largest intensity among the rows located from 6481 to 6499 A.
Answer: 6488.57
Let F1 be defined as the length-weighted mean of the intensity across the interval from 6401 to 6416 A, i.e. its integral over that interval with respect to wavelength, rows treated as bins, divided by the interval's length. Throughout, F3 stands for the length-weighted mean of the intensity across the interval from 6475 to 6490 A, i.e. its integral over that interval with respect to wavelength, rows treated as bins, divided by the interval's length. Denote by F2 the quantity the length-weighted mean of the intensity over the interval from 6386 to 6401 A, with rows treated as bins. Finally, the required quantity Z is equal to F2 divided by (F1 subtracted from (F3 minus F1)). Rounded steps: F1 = 27.9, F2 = 28.2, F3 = 27.9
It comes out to -1.01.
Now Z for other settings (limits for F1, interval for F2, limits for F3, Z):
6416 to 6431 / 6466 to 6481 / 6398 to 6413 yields -1.02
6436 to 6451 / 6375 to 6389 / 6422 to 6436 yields -1.01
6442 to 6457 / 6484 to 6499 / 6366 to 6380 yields -1.01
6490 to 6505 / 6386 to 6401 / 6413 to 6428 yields -1.08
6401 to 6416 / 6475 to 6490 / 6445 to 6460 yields -0.99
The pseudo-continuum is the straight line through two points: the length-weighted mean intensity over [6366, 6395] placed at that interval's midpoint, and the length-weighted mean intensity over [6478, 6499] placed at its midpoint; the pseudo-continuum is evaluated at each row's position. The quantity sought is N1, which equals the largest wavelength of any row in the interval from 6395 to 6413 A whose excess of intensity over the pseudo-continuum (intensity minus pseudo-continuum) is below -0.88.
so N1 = 6399.55 A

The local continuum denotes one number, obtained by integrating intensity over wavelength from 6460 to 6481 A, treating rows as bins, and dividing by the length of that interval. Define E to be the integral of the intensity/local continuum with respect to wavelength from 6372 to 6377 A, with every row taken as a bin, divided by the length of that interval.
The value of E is 1.04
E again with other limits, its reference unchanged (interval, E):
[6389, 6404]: 1.03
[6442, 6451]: 1.02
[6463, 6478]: 0.99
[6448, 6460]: 1.00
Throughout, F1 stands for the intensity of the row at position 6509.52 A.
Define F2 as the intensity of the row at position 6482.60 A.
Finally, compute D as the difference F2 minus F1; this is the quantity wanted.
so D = -0.1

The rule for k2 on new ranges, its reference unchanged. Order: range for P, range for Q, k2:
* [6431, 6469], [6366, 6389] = 2.30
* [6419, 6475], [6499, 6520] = 2.30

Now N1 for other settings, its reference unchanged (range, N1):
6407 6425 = 6423.17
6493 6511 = 6506.53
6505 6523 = 6518.52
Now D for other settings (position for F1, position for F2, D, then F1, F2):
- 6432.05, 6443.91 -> -0.6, 28.5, 27.9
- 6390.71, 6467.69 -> -2.5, 28.7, 26.2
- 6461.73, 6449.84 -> -0.3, 27.5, 27.2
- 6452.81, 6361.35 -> -0.8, 28.2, 27.4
